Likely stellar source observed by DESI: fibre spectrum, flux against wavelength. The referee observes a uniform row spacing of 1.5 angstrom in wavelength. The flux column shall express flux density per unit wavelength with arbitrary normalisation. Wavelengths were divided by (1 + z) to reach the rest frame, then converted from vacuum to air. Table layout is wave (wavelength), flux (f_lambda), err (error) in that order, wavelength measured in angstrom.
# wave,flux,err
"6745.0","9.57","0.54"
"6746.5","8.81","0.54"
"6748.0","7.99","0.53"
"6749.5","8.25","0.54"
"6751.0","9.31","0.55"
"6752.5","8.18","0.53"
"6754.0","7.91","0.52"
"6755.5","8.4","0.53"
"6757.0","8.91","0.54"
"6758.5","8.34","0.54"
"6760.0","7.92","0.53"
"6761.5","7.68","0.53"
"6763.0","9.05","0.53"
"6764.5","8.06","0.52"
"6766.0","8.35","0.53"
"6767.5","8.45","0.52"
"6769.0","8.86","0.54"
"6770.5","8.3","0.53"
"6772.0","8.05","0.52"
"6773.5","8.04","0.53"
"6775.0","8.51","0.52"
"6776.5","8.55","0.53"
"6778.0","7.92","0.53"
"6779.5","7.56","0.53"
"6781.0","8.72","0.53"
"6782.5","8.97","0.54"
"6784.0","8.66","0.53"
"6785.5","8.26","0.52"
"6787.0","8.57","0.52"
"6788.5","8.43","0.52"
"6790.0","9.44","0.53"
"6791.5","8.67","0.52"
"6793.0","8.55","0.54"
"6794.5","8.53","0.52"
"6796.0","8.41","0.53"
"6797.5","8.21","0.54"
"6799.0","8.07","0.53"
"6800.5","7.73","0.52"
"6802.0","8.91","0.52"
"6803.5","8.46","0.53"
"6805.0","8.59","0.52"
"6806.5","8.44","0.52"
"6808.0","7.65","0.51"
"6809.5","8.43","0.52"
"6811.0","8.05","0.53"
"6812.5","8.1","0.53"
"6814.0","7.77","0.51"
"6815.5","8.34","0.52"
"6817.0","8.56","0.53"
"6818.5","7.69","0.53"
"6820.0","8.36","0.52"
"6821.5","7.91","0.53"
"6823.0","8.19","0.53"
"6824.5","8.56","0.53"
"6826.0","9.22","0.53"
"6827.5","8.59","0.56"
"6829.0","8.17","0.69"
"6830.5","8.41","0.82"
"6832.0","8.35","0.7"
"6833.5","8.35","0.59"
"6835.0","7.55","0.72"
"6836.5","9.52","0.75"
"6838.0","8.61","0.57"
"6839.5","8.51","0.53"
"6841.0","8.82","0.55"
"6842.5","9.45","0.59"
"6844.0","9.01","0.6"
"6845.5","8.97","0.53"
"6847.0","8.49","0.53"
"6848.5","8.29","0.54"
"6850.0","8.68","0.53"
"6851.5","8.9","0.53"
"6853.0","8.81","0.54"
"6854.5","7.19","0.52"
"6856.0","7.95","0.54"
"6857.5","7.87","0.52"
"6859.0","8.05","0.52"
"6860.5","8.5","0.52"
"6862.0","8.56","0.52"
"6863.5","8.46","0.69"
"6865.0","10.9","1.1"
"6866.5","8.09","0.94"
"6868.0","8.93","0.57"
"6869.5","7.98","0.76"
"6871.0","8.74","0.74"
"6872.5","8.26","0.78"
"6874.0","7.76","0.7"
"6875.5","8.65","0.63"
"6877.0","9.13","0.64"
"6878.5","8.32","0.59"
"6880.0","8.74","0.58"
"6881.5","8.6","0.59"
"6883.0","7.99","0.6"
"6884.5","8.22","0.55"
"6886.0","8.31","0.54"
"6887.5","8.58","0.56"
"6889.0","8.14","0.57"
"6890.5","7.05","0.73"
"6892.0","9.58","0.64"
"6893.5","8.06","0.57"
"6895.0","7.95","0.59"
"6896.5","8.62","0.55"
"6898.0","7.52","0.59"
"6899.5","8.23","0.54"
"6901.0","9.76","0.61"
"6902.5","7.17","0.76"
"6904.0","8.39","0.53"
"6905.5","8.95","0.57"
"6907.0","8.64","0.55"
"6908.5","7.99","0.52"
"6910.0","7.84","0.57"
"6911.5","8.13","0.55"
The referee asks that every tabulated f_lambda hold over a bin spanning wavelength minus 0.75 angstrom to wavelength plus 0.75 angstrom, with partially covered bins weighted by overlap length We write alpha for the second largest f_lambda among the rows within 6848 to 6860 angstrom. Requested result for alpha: 8.81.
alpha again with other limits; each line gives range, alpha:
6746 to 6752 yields 8.81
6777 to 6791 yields 8.97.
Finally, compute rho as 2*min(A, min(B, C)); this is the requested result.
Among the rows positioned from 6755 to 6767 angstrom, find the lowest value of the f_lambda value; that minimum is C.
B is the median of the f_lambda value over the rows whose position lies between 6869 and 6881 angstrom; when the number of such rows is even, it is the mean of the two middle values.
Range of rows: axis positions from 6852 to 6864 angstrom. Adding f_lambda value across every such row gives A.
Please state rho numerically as 15.4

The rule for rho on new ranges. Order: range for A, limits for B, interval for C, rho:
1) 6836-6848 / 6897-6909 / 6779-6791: 15.1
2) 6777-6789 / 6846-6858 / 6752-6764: 15.4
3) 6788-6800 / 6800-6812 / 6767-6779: 15.8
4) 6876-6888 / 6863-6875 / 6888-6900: 14.1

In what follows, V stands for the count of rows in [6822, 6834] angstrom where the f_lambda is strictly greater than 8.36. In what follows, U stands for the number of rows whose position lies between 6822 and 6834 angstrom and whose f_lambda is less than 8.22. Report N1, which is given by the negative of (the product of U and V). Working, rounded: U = 2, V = 4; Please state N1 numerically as -8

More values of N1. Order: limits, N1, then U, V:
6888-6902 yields -15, 5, 3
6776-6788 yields -10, 2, 5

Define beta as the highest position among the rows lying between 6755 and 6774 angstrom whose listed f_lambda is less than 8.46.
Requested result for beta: 6773.5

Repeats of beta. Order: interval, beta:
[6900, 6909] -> 6908.5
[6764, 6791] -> 6788.5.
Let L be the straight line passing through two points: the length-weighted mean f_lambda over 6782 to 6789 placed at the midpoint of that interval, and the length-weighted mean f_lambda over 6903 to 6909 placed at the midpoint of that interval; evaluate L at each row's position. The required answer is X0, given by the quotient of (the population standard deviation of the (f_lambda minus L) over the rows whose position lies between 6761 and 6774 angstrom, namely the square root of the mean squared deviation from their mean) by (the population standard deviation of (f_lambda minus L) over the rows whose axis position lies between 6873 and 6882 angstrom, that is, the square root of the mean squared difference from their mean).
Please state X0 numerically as 1.0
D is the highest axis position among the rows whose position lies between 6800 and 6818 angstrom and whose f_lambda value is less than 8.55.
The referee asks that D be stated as 6815.5 angstrom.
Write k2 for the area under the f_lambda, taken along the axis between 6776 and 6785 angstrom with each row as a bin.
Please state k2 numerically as 75.5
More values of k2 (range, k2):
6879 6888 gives 75.6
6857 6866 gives 78.6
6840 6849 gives 79.6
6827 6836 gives 74.4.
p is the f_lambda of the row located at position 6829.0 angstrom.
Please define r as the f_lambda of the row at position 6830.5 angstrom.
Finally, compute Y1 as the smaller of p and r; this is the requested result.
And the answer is 8.2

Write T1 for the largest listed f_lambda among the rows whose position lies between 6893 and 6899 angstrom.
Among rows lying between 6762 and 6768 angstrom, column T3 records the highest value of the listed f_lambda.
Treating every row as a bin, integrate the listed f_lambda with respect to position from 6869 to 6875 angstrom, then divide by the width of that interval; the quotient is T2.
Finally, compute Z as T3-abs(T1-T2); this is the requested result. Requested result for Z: 8.6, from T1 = 8.62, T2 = 8.21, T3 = 9.05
